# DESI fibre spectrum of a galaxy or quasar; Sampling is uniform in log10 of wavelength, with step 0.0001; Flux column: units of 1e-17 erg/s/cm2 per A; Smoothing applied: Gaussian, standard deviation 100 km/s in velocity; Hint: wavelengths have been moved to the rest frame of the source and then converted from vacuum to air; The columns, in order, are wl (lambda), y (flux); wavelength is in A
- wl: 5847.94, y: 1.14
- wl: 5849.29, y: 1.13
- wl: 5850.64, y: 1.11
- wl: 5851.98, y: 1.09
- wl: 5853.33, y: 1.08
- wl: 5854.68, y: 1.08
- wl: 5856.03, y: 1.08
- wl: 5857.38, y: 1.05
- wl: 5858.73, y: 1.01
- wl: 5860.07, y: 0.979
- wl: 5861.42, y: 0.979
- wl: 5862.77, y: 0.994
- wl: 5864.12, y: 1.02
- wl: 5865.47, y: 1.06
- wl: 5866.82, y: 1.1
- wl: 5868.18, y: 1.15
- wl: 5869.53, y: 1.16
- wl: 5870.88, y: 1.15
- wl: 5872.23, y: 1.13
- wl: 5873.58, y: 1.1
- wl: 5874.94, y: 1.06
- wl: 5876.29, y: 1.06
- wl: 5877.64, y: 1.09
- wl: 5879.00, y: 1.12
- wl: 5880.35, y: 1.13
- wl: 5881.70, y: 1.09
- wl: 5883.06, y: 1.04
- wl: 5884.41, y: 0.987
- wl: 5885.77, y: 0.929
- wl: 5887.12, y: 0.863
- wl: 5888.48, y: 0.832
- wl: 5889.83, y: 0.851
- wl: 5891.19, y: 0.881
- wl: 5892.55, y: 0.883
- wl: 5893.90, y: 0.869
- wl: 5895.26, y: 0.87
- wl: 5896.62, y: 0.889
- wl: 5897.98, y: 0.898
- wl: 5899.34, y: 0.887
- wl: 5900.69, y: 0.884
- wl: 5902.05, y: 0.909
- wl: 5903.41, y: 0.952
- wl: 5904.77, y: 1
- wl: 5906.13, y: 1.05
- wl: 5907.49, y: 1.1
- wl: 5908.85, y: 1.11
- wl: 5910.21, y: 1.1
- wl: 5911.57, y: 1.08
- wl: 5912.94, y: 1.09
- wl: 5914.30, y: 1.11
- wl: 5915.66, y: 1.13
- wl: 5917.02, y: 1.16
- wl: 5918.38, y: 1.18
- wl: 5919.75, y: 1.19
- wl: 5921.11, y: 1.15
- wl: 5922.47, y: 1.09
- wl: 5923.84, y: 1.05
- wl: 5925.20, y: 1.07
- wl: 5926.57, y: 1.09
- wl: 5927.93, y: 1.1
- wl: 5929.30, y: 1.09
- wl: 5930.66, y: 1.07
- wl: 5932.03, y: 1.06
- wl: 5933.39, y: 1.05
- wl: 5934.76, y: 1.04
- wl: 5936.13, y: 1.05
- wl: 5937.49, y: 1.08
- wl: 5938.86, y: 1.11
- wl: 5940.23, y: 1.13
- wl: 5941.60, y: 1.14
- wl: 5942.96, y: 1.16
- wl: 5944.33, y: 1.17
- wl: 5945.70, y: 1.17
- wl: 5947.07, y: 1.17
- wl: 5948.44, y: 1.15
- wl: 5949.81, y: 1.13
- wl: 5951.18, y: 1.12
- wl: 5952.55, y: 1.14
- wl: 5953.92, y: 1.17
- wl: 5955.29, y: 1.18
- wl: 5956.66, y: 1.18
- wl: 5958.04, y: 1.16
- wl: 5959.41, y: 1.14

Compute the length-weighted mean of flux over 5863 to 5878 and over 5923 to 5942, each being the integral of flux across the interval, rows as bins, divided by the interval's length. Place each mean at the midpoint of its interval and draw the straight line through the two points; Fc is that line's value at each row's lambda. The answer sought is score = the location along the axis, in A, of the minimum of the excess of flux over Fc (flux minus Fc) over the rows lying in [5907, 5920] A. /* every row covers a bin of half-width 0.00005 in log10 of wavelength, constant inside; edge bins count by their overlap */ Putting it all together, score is 5911.57 A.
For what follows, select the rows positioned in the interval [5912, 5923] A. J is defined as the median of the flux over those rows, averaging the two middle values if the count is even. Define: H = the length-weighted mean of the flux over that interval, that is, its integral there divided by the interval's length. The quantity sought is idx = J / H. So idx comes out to 1.00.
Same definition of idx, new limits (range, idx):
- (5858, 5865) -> 0.99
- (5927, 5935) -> 0.99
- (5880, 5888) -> 1.02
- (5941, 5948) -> 1.01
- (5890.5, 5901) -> 1.00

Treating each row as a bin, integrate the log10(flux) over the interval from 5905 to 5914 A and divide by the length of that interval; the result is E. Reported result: 0.035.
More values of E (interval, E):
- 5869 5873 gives 0.059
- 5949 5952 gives 0.052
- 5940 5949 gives 0.063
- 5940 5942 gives 0.055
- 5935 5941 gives 0.037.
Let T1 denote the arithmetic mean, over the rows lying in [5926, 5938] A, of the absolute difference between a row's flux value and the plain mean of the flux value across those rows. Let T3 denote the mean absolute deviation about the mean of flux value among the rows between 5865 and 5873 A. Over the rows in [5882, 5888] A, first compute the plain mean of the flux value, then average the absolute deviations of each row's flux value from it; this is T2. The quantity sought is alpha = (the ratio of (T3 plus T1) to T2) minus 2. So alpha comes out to -1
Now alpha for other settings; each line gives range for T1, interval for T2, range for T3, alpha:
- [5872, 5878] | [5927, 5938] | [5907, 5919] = 1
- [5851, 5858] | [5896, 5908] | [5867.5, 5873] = -2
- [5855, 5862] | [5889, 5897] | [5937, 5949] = 4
